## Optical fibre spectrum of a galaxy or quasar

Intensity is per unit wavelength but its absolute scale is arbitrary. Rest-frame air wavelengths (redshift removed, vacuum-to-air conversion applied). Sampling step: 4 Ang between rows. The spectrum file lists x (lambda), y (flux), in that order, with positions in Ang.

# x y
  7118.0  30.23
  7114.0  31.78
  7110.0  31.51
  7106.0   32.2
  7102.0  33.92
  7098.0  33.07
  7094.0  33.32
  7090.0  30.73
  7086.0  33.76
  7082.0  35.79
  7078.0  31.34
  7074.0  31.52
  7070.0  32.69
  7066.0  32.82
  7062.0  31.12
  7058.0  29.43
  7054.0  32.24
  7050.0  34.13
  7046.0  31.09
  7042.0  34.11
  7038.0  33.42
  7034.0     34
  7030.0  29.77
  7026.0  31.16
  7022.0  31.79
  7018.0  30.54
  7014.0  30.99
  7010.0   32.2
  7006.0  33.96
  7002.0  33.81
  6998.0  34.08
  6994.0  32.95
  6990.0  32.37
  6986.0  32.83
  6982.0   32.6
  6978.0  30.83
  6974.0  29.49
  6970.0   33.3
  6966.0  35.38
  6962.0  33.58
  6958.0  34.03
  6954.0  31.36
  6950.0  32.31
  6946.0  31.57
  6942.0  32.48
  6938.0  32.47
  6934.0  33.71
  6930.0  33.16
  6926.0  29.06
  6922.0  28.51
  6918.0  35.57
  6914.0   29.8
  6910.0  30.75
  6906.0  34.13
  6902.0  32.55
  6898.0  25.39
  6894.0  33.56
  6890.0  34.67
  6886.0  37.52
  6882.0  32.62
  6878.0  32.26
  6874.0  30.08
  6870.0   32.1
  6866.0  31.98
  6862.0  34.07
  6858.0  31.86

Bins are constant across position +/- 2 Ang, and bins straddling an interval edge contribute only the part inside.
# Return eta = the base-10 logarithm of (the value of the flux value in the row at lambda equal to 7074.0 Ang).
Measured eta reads 1.50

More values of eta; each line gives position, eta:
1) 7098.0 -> 1.52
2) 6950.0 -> 1.51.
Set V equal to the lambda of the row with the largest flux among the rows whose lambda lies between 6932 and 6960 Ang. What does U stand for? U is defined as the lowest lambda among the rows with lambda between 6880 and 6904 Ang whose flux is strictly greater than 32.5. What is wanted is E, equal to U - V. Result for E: -76 Ang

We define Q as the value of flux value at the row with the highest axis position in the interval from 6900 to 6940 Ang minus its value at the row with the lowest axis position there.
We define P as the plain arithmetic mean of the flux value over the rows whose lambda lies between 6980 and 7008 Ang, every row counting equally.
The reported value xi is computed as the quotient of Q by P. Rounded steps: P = 33.2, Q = 0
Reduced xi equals 0.00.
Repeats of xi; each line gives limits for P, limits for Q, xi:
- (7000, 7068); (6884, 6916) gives -0.24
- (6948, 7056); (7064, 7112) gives -0.04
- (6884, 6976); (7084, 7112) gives -0.07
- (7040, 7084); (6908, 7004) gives 0.09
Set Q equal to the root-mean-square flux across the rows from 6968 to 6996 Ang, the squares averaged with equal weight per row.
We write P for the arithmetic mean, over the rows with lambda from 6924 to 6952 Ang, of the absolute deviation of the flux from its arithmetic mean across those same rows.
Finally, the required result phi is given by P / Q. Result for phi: 0.032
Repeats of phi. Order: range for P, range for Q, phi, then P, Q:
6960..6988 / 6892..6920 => 0.043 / 1.4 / 31.8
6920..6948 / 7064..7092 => 0.049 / 1.6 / 32.7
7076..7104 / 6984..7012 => 0.037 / 1.2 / 33.2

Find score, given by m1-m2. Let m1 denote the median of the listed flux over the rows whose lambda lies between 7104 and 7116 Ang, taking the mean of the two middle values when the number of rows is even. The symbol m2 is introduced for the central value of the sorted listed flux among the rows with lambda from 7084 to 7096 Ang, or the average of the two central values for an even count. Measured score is -1.5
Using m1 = 31.8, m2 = 33.3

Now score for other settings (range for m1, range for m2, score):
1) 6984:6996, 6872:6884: 0.6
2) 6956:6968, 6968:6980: 3.2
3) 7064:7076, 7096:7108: -0.4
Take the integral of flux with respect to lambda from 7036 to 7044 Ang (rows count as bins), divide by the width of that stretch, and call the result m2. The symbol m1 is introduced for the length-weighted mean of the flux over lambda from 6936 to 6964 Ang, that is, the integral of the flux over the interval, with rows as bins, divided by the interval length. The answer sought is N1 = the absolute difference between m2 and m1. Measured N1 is 1.2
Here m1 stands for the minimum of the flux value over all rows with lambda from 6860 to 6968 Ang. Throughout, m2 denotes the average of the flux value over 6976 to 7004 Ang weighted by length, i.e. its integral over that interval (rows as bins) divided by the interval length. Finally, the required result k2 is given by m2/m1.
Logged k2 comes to 1.29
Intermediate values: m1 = 25.39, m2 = 32.8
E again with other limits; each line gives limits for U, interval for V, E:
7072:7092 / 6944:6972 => 116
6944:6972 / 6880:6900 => 72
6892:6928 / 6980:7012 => -104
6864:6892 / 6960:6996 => -84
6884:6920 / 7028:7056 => -164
